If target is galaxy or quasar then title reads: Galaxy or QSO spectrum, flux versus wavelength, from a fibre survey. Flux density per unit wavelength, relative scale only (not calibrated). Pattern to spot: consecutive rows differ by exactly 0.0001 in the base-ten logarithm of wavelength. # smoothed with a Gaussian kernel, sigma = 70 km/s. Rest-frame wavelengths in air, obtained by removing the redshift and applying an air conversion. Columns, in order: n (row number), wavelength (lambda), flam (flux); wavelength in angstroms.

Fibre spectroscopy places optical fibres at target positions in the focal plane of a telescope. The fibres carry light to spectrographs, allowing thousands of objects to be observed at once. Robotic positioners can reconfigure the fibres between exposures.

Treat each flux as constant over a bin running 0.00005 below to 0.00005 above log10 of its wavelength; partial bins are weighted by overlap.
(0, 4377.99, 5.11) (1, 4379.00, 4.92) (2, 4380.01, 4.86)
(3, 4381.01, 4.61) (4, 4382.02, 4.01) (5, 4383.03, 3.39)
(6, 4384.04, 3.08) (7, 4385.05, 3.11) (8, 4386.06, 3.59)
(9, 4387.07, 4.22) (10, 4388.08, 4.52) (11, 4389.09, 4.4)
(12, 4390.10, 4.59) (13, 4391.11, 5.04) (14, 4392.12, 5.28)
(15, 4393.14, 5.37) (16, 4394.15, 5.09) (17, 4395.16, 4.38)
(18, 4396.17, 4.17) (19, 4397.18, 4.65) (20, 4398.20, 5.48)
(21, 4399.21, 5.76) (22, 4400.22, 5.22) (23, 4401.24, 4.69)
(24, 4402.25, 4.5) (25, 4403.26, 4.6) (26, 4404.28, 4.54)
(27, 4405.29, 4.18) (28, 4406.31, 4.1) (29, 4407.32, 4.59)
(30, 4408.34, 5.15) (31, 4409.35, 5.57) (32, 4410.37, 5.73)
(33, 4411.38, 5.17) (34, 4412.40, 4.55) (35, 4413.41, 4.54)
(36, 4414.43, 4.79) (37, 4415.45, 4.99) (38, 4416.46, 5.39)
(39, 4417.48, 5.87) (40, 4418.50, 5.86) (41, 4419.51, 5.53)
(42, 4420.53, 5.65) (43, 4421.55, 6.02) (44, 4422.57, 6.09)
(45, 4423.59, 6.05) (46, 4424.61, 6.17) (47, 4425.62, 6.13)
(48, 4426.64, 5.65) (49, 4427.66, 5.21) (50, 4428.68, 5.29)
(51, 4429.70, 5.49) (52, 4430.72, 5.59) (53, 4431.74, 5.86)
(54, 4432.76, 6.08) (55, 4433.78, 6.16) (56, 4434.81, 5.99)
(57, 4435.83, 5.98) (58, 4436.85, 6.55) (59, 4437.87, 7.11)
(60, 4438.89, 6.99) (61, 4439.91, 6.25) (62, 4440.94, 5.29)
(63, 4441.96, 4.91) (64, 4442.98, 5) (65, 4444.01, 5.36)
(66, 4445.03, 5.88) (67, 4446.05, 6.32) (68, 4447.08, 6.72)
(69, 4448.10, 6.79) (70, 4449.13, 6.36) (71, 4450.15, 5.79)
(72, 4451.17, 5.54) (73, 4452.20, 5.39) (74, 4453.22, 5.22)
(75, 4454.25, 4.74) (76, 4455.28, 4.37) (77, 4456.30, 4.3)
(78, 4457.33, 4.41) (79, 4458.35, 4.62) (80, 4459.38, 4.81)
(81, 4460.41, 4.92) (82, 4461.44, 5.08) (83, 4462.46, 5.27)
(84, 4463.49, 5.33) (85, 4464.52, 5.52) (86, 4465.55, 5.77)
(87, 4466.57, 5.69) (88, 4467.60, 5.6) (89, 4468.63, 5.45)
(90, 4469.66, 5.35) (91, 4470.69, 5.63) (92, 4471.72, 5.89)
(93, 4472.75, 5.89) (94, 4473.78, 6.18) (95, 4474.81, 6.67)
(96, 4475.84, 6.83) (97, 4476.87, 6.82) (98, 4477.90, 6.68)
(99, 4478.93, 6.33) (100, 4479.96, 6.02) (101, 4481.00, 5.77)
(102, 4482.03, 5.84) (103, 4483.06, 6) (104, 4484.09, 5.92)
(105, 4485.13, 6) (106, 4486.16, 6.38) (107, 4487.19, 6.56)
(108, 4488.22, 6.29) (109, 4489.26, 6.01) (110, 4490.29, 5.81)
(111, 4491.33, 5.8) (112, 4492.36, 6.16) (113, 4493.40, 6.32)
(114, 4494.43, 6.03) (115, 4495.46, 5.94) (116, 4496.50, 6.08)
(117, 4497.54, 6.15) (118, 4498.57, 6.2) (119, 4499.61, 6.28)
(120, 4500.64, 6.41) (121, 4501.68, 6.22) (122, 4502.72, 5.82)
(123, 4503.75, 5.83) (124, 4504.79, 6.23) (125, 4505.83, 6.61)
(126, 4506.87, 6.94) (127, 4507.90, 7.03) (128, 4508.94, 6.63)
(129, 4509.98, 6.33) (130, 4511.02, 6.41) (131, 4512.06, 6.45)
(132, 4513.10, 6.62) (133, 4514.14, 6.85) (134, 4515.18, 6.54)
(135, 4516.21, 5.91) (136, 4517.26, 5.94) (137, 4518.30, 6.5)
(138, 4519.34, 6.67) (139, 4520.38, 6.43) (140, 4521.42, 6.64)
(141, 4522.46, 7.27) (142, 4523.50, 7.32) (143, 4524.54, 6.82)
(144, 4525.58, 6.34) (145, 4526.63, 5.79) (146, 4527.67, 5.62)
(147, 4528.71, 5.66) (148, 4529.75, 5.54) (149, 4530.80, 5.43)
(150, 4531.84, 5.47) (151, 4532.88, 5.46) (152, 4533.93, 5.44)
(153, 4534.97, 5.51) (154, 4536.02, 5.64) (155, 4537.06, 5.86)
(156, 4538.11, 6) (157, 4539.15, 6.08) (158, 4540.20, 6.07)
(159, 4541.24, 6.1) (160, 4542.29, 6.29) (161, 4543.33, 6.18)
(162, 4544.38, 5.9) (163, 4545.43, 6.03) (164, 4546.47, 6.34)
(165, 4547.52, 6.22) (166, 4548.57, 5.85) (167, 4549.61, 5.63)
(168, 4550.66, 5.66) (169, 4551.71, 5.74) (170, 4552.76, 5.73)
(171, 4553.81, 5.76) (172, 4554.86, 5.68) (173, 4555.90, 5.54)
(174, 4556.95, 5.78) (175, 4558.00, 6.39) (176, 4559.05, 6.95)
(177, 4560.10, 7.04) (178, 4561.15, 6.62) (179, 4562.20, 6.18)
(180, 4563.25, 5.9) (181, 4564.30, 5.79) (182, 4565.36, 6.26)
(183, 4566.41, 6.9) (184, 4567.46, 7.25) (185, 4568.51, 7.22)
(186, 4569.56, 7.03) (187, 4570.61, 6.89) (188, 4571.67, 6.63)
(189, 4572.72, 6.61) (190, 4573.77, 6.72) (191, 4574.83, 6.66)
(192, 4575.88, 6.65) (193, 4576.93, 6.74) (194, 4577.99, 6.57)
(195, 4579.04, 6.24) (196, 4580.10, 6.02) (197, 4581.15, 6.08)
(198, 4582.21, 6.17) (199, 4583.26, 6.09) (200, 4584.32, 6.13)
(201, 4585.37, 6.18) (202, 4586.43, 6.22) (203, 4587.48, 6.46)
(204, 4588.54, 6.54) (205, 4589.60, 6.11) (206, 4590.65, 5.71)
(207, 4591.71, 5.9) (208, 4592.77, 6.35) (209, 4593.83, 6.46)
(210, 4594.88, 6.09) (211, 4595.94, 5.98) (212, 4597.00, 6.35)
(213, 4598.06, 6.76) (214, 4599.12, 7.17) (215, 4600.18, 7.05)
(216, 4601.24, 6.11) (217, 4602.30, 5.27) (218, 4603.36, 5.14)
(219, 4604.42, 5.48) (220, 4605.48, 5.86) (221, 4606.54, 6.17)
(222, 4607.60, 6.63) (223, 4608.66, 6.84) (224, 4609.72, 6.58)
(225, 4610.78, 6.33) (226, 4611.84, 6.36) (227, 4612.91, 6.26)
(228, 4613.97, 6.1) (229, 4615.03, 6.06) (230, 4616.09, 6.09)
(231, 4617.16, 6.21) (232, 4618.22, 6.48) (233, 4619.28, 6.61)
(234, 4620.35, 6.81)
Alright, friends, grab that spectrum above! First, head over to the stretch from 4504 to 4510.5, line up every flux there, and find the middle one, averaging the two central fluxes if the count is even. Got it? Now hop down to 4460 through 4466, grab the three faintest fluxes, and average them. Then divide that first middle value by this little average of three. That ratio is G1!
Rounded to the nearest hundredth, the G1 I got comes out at 1.30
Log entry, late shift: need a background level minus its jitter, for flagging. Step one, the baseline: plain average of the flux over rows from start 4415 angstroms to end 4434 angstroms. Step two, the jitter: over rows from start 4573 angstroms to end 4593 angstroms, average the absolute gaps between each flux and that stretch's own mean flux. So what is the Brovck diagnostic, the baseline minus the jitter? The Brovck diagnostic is 5.5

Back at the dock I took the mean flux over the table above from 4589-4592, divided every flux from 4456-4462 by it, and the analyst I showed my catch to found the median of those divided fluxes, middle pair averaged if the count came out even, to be 0.80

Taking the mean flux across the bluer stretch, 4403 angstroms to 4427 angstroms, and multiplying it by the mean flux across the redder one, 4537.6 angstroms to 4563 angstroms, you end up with 32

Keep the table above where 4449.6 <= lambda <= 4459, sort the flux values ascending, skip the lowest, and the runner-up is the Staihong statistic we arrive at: 4.37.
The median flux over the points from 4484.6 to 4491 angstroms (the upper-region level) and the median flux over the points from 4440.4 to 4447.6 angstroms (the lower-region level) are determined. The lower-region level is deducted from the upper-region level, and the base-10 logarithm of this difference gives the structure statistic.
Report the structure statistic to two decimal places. -0.10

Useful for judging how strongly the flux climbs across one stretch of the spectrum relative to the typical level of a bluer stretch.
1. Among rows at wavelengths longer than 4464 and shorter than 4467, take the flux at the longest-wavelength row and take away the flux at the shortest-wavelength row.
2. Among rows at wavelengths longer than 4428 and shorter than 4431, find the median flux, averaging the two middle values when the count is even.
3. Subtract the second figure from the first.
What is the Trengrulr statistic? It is -5.3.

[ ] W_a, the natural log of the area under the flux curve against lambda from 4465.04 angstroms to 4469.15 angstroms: 3.14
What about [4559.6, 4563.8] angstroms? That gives 3.30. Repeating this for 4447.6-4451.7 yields 3.22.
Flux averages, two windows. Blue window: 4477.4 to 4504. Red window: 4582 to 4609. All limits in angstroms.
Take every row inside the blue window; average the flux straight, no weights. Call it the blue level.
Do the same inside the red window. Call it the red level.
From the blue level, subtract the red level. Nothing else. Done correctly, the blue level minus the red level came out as -0.09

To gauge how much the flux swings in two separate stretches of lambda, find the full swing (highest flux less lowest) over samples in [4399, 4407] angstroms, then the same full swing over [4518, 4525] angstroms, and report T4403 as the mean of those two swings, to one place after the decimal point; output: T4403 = 1.3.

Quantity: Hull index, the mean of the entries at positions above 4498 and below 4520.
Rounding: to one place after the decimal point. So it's 6.4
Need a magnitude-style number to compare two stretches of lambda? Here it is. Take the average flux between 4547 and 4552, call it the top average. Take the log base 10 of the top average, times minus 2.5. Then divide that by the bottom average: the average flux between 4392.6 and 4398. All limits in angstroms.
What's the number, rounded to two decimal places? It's -0.40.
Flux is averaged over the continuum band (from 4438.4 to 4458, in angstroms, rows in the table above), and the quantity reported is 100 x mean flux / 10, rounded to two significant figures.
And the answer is 56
